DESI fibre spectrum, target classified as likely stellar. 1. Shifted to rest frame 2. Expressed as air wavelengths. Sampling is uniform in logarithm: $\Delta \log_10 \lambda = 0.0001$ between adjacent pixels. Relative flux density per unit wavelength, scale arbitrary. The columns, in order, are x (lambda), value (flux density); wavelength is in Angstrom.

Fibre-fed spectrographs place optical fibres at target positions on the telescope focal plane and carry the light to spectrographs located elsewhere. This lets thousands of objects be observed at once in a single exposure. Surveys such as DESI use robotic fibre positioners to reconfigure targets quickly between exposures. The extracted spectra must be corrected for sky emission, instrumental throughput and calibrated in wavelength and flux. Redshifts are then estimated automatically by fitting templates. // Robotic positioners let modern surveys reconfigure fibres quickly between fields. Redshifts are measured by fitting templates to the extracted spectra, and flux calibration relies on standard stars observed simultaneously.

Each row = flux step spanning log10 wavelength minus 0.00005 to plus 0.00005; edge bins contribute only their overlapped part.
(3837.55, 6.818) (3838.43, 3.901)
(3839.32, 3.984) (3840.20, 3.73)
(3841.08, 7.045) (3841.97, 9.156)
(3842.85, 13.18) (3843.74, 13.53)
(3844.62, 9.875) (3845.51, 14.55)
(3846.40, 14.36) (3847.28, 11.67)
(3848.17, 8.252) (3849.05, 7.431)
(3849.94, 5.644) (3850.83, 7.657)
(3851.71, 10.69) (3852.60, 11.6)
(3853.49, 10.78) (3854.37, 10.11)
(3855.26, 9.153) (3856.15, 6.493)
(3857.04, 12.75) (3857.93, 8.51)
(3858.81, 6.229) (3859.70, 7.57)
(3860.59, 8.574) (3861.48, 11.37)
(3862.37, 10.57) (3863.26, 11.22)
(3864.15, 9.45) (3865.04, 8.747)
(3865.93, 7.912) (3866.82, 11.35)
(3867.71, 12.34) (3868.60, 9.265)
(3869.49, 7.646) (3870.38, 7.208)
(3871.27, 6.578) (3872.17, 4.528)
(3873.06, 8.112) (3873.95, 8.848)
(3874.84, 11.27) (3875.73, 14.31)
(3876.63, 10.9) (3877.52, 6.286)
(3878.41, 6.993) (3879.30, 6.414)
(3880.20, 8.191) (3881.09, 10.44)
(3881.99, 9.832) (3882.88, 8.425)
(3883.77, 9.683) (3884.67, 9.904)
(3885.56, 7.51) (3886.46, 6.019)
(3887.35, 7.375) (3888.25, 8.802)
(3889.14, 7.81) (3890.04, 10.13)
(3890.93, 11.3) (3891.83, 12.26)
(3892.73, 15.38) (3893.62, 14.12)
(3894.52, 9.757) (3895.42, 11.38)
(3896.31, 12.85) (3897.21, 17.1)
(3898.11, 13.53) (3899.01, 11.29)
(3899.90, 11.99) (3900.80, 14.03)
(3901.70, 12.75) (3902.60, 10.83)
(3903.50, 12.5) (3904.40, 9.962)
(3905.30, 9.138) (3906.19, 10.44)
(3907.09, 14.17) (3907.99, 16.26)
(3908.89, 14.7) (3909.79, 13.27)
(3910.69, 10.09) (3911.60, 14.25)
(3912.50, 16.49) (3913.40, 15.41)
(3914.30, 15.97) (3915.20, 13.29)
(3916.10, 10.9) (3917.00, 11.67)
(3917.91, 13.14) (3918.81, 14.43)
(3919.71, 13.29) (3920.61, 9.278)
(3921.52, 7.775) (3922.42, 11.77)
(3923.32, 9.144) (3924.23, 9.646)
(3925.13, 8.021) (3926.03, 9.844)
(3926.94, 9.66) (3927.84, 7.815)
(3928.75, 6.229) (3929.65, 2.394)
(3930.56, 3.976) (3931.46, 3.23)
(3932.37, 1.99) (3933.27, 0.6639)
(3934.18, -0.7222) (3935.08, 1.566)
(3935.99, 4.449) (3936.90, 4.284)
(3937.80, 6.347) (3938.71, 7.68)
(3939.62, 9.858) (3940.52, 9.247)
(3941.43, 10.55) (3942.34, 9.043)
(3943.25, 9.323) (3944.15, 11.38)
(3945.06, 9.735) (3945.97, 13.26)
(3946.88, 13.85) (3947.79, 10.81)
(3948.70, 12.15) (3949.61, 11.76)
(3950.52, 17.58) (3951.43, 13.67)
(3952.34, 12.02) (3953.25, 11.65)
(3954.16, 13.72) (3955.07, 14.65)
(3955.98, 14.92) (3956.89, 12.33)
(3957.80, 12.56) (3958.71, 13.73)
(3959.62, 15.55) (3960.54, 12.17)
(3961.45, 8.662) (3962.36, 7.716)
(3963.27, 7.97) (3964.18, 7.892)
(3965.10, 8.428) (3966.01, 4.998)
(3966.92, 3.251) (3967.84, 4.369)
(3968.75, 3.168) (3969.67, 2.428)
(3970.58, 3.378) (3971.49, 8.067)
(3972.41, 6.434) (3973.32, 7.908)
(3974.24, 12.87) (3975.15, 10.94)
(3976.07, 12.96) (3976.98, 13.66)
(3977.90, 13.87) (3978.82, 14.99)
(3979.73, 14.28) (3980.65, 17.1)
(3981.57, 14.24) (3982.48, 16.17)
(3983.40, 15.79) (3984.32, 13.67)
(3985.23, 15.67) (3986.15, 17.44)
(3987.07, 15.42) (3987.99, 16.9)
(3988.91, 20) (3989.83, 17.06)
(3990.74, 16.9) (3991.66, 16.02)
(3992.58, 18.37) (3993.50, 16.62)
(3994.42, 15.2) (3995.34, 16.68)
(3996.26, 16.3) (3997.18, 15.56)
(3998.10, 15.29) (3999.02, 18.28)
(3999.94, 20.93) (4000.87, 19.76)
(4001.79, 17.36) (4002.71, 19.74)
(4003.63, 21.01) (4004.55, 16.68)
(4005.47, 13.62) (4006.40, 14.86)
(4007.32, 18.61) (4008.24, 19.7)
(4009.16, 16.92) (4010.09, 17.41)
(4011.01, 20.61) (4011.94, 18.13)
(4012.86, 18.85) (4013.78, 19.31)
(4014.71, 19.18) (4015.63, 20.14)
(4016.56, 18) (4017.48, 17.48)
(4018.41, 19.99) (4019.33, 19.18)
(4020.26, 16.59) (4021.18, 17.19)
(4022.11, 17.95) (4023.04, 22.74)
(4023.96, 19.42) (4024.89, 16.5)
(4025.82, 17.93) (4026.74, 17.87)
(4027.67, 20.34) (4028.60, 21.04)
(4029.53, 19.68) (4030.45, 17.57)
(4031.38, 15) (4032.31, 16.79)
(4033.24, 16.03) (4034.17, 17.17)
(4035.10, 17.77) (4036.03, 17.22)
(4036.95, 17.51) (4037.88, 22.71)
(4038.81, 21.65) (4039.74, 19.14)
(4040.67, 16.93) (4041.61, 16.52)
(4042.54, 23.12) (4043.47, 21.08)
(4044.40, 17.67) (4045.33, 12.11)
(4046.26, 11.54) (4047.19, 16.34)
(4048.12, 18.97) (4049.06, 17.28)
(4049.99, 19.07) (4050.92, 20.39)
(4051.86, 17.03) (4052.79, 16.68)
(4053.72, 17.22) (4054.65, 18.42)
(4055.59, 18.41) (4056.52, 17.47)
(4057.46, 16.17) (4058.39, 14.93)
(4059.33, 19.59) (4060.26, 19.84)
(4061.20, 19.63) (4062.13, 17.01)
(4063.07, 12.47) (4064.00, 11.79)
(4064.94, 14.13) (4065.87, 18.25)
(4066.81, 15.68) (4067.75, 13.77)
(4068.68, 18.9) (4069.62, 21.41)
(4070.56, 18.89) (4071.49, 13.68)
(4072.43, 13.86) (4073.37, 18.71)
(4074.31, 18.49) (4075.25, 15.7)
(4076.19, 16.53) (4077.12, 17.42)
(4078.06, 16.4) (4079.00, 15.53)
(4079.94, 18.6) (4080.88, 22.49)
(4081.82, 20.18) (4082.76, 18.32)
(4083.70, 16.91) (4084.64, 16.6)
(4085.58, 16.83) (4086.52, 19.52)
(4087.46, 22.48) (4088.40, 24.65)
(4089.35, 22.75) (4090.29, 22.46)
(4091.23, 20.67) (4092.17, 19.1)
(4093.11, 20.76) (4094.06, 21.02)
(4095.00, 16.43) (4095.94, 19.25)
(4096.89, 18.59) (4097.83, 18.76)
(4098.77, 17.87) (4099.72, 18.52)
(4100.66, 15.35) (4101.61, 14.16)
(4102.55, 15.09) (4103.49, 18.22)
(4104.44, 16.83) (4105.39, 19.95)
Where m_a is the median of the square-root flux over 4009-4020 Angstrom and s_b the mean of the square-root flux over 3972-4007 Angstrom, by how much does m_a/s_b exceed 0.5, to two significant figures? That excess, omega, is 0.61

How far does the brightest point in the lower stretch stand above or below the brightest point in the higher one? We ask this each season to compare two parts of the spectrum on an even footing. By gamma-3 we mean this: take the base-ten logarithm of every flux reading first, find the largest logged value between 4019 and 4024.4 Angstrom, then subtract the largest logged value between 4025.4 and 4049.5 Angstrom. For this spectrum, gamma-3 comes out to -0.01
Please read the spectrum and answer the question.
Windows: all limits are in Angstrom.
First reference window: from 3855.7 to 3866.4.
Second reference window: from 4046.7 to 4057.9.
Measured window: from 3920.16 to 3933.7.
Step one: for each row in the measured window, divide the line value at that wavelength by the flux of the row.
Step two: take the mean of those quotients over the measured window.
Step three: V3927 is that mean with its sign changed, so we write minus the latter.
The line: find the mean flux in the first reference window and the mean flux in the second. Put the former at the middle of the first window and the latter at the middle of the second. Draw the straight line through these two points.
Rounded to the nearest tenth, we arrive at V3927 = -3.4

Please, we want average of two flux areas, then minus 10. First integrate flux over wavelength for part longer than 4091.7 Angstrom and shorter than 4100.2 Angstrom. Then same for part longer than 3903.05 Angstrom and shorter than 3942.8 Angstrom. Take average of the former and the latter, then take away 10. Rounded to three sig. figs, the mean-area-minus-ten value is 257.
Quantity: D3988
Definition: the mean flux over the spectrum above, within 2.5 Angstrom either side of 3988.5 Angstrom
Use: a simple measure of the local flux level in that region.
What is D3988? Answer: 17.3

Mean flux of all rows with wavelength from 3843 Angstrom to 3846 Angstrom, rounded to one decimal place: 12.7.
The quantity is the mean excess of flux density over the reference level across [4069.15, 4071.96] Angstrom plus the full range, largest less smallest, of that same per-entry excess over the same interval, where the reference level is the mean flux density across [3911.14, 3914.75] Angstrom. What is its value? 10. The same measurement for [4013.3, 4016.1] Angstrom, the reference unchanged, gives 5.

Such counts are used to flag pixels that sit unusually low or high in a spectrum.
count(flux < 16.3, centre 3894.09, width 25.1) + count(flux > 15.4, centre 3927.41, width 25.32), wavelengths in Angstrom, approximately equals 27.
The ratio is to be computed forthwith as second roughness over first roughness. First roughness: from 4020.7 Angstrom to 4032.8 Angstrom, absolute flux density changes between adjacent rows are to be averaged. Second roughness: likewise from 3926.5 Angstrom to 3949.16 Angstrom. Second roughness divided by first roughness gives 0.83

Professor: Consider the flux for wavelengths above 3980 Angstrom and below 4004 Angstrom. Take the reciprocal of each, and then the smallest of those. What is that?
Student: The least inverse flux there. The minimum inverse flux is 0.048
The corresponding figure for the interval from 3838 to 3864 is 0.069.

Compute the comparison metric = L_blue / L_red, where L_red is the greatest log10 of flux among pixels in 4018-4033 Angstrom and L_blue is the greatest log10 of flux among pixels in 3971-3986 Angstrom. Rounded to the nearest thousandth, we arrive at 0.909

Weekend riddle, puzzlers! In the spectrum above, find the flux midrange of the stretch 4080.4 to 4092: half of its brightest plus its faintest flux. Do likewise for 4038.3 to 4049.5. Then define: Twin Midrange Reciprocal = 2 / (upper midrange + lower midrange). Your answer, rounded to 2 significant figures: 0.053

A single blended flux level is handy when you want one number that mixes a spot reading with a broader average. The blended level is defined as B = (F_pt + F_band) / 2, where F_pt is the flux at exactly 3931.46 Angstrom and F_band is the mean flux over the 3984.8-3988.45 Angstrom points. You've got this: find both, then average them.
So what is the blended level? 10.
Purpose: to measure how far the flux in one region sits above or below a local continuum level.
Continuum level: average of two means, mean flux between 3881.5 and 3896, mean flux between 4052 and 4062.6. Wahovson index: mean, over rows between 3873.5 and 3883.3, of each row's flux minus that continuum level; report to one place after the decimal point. -4.6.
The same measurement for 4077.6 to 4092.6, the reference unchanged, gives 5.7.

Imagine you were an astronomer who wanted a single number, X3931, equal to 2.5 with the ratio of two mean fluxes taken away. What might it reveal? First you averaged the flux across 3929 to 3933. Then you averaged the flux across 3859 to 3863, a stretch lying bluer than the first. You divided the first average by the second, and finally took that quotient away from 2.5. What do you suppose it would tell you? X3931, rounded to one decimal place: 2.2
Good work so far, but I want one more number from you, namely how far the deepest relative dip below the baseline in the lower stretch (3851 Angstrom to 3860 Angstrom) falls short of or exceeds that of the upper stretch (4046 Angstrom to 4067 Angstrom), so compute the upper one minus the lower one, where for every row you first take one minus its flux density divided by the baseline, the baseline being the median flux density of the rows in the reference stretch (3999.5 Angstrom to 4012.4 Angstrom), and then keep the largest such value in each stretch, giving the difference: -0.3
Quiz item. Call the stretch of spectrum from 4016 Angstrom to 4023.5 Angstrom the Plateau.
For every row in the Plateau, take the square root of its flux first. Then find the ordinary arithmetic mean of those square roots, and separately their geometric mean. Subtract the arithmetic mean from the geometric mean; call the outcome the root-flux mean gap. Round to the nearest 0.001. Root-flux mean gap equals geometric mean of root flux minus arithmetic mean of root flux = -0.005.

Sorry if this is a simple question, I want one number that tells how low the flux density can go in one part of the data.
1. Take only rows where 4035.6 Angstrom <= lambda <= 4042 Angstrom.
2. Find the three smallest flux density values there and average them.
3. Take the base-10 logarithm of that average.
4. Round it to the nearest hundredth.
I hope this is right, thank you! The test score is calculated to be 1.23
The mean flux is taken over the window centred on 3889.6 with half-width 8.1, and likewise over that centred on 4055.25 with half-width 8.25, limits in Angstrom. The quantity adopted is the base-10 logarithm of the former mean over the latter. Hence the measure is -0.22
